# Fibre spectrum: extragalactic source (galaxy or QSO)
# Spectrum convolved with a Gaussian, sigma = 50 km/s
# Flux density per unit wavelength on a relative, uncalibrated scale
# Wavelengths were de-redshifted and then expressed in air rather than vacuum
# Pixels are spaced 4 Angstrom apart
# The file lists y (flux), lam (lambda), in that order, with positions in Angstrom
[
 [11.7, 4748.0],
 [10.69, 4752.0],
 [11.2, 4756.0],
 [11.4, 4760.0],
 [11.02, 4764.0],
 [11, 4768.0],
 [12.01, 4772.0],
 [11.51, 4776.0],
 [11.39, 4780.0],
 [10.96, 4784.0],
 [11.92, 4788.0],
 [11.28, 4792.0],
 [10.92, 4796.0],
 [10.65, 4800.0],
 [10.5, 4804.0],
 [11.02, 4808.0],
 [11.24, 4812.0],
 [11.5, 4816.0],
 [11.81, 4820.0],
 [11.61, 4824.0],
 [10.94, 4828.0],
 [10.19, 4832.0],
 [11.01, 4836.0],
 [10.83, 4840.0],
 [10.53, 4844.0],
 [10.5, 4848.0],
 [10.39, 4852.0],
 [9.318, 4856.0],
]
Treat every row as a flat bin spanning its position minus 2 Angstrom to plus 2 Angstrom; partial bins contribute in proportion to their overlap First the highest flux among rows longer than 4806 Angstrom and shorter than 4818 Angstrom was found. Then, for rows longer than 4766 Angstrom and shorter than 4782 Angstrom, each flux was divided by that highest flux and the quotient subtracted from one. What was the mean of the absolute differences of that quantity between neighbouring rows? 0.0472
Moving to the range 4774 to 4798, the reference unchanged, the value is 0.0437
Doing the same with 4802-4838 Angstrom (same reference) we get 0.0408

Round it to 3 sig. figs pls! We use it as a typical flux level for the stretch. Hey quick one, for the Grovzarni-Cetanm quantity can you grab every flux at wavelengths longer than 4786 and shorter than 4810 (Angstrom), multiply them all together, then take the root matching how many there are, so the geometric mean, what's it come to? 11.0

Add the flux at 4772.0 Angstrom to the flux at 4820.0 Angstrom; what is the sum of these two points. 23.8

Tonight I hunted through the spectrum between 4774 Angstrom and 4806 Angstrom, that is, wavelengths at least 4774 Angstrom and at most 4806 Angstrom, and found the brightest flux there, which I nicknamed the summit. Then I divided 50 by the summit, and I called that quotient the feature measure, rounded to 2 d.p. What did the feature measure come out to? 4.19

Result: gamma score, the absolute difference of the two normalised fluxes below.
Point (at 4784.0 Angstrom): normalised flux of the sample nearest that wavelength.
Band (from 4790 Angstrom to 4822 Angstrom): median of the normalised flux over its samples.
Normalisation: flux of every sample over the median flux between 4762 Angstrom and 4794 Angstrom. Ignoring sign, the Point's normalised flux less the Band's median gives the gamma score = 0.015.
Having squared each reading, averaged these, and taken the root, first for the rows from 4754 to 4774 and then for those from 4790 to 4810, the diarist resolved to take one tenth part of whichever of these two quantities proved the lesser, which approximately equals 1.09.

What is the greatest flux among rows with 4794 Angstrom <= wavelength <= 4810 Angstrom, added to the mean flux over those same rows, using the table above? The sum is 21.8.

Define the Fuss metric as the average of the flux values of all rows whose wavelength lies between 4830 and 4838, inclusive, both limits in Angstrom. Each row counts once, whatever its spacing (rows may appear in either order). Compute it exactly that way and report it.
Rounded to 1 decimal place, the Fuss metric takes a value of 10.6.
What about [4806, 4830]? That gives 11.4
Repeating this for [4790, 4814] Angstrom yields 10.9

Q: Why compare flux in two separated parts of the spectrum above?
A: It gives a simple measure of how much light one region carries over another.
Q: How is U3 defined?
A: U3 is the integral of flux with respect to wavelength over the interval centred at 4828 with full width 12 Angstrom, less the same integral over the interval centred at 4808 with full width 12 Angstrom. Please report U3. 0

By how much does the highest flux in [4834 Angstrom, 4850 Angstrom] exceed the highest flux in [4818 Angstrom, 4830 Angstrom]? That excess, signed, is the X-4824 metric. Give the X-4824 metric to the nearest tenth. -0.8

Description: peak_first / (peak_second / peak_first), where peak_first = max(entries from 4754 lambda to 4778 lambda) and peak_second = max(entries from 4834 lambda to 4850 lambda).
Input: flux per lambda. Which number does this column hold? 13.1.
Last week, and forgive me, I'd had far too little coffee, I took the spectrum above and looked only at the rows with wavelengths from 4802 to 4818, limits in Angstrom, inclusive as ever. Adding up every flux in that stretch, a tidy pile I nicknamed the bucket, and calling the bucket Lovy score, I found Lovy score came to 44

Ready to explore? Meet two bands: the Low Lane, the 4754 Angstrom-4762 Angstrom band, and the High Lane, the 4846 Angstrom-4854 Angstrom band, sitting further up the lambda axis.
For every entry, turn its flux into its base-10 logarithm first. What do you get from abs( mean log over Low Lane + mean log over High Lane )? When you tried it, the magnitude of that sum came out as 2.07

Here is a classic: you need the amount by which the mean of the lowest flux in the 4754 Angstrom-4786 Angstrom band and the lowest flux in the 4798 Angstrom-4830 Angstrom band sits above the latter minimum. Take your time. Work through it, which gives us 0.23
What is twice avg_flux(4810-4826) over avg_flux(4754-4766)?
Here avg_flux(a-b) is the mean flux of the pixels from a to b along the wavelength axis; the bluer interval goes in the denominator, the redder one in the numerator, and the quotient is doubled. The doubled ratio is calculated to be 2.06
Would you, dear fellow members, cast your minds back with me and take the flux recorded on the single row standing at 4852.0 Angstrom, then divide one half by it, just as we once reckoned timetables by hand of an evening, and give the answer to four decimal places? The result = 0.0481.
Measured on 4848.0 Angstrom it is 0.0476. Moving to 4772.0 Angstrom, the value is 0.0416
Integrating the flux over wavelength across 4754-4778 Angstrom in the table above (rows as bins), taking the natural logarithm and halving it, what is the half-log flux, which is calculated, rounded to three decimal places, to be 2.804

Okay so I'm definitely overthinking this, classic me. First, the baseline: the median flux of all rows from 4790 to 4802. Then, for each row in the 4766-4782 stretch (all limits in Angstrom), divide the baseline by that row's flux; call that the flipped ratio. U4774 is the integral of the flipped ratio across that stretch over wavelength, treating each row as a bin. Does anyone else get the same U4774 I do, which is 15.24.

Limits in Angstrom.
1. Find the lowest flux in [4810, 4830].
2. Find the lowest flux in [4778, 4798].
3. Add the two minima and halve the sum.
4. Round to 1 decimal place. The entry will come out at 10.9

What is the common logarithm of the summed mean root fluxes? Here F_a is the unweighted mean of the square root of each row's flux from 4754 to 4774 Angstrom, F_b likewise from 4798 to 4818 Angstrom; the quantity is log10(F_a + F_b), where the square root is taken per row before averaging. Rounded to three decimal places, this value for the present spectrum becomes 0.825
